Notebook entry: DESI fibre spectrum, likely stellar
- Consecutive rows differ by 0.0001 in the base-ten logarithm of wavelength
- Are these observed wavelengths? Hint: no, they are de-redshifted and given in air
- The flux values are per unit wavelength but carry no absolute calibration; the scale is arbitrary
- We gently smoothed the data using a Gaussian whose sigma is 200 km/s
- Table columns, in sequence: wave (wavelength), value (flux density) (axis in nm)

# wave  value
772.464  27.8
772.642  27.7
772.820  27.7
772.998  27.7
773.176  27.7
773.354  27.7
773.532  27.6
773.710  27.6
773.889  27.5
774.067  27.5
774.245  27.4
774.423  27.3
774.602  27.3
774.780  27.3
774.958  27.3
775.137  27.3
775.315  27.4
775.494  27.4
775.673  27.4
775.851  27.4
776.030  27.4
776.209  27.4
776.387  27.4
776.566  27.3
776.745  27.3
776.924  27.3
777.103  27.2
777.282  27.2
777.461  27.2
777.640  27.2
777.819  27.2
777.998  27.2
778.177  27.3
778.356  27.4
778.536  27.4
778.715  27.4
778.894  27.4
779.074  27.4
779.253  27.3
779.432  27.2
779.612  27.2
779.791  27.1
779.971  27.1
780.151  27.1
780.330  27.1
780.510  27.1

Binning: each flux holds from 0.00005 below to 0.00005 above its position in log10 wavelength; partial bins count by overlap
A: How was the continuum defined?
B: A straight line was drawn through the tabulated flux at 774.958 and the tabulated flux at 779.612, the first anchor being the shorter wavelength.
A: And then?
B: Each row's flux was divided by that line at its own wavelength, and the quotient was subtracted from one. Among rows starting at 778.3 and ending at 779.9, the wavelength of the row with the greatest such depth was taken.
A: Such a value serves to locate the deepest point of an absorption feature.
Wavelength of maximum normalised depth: 779.791 nm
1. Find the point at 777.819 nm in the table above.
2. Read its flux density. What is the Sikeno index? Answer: 27.2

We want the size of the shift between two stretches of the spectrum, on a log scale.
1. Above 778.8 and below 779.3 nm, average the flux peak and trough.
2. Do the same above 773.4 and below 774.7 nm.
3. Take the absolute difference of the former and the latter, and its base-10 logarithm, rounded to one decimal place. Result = -1.0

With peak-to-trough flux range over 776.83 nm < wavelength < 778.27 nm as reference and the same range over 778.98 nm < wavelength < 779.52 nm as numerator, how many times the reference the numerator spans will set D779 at 2.0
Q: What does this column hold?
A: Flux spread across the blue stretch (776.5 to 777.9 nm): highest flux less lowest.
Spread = 0.100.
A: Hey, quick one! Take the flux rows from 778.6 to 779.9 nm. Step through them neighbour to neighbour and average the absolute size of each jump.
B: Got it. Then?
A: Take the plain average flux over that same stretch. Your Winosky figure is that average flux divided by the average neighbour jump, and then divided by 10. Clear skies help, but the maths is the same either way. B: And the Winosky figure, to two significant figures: 55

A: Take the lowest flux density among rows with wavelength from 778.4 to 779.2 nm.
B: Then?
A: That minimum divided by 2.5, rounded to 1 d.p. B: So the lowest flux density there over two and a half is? 11.0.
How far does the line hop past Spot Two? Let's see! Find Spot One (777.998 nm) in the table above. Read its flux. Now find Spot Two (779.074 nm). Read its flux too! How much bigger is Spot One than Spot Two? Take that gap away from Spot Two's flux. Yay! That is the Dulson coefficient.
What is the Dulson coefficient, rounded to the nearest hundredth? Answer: 27.60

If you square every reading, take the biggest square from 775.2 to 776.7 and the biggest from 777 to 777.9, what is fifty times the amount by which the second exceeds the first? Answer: -546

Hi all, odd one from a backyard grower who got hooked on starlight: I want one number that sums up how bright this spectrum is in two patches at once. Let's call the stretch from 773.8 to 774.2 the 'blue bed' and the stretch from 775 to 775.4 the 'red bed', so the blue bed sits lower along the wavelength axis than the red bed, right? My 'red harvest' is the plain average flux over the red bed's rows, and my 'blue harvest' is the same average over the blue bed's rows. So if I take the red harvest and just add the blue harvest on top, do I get 54.9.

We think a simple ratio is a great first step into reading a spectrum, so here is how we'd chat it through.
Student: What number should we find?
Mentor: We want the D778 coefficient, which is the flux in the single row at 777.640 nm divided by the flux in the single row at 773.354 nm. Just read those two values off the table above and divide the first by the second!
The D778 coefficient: 0.982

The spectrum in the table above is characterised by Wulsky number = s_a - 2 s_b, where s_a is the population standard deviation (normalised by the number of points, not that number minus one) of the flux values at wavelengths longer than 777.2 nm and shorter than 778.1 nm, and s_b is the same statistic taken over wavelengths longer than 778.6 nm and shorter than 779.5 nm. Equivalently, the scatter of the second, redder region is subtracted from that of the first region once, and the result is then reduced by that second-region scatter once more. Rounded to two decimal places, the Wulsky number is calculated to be -0.16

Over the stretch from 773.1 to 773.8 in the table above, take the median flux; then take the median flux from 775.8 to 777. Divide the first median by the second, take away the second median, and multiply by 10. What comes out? -264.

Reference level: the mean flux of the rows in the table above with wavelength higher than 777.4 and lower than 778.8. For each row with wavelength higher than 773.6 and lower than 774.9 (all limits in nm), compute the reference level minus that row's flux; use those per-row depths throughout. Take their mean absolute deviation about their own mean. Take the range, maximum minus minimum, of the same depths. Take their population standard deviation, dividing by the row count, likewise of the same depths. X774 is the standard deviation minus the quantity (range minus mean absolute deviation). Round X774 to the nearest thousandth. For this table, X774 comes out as -0.085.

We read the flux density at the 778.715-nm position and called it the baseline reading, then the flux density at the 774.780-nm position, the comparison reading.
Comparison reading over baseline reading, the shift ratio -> 1.00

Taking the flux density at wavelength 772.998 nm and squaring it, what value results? 767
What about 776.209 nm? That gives 751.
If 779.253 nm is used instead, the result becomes 745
